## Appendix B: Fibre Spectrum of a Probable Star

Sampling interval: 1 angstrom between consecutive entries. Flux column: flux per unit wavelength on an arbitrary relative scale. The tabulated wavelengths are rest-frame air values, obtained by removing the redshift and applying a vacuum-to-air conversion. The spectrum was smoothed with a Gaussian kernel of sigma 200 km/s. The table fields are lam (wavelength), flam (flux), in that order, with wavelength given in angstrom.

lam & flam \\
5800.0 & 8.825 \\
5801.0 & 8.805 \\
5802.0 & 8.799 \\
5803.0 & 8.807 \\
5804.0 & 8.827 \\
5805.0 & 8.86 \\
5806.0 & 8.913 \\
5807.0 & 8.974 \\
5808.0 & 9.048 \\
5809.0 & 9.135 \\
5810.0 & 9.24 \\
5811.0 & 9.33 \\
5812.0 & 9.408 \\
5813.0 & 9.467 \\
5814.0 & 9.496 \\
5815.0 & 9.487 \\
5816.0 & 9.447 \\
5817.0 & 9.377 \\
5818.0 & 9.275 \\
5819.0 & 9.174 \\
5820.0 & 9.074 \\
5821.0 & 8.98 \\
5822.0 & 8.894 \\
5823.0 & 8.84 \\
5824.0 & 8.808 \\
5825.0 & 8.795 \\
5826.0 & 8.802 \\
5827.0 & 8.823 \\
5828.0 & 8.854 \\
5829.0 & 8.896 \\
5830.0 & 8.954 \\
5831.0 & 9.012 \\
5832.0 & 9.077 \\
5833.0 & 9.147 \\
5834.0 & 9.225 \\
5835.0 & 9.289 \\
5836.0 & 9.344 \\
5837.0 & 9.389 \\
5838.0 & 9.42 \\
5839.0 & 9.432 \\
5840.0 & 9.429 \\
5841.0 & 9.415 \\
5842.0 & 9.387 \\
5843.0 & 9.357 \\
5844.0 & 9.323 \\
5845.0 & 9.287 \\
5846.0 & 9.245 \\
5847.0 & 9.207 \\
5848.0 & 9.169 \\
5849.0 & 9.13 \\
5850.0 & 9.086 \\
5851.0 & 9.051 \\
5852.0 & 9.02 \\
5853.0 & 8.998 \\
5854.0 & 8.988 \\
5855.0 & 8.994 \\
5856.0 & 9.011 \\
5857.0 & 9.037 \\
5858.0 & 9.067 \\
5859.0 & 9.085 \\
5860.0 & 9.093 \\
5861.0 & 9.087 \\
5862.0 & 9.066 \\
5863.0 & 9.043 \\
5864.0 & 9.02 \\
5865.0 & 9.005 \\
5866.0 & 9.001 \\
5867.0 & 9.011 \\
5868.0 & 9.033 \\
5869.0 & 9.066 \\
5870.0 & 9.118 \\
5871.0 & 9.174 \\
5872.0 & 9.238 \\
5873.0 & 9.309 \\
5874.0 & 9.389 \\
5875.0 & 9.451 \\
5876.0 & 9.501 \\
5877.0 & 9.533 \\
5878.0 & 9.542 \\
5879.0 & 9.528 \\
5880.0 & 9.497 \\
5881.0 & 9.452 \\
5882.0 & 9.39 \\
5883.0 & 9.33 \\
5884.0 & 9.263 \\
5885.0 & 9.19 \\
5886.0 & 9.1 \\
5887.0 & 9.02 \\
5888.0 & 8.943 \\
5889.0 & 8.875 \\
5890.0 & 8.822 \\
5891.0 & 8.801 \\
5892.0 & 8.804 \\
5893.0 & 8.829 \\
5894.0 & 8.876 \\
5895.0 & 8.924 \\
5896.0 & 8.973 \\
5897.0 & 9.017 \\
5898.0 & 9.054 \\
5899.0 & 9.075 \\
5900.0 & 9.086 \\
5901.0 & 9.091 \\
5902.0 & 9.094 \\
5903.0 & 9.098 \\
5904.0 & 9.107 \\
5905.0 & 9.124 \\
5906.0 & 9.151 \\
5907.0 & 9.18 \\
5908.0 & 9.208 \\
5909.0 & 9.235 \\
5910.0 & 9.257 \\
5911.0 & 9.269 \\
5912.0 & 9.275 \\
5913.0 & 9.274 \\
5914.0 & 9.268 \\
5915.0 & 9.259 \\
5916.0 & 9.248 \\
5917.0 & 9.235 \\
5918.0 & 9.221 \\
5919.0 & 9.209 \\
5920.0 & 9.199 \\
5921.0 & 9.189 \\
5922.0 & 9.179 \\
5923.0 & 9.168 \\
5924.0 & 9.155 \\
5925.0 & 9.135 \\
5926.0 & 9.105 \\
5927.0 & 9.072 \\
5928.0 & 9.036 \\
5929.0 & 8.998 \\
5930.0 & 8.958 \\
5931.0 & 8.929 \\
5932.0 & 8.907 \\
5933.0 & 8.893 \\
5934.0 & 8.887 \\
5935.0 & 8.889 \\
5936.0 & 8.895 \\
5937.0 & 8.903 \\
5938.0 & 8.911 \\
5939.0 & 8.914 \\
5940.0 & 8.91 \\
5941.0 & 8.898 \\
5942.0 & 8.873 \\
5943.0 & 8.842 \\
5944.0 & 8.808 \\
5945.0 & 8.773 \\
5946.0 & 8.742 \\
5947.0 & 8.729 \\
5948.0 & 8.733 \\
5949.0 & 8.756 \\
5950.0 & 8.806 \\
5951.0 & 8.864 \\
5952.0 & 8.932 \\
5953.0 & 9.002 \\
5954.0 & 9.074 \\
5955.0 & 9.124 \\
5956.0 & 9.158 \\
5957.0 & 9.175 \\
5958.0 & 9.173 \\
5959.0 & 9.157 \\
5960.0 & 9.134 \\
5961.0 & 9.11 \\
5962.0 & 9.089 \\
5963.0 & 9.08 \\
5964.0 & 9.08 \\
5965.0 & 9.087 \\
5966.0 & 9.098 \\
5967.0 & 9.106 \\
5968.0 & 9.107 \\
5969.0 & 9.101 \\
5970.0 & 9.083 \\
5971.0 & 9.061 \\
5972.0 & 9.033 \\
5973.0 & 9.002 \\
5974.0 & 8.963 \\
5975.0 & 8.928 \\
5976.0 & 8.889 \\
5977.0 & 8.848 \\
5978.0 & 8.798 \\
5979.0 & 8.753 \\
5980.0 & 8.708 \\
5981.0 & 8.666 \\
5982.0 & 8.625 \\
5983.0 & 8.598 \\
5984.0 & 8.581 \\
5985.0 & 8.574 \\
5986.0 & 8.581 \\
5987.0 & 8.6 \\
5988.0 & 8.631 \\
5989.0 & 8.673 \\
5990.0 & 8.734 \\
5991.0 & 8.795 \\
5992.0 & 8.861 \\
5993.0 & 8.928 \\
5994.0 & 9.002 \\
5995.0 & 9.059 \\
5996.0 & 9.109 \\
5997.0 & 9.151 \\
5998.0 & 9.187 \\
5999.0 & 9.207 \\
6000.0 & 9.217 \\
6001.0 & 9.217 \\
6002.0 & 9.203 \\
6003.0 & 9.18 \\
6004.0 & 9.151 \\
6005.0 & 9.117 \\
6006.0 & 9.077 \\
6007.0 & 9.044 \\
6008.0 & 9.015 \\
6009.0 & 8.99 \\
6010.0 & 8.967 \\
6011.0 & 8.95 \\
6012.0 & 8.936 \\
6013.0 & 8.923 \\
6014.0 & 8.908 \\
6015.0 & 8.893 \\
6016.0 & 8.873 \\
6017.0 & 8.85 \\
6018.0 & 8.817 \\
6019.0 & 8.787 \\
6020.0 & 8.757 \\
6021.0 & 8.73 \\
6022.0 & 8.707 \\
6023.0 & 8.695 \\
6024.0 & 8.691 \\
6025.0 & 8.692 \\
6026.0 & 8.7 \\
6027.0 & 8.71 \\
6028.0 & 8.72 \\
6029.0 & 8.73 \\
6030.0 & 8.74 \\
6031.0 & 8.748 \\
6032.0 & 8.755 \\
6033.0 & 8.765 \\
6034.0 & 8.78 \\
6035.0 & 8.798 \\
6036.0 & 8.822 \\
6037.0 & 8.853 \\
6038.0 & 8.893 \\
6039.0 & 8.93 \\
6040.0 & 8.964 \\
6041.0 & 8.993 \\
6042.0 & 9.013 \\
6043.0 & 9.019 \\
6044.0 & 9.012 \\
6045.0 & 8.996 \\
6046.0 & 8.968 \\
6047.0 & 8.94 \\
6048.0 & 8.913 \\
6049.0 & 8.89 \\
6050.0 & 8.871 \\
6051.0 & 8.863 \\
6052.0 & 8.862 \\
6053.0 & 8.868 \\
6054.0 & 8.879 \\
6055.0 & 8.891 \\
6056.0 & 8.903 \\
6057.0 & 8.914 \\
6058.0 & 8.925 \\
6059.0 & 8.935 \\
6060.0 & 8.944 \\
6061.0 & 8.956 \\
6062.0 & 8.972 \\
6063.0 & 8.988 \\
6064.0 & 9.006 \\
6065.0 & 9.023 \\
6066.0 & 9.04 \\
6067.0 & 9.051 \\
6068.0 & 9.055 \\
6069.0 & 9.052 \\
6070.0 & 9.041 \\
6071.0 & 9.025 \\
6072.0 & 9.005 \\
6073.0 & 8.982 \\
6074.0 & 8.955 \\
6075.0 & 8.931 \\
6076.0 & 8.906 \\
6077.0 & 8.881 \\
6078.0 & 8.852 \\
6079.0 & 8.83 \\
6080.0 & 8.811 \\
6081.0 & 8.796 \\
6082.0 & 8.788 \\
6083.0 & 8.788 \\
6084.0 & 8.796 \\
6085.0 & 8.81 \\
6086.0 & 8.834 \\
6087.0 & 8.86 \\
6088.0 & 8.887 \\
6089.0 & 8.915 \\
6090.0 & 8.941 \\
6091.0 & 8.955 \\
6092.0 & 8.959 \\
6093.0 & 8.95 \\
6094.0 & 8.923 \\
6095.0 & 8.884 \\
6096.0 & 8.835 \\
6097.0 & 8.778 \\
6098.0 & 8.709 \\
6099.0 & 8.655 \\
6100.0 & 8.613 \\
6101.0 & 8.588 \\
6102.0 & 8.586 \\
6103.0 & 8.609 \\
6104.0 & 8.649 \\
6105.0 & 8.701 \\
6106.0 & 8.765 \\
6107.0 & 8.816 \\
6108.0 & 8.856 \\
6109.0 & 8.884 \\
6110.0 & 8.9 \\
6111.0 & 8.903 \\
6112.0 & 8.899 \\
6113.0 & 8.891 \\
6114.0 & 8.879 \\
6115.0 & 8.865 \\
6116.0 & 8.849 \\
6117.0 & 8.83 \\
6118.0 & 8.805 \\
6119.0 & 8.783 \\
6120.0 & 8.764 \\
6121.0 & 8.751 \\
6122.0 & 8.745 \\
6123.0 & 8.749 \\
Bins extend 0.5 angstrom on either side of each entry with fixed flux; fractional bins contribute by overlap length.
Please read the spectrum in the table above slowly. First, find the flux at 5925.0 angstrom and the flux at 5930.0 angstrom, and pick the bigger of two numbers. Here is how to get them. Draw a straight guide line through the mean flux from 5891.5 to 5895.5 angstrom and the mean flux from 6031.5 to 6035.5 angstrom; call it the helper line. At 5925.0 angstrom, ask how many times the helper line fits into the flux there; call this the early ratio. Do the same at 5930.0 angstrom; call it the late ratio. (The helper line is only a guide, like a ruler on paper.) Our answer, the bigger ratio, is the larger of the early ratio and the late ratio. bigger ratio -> 1.03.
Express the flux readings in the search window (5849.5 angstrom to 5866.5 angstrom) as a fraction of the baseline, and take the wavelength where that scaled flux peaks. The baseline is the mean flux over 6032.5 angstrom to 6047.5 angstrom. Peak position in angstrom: 5860.0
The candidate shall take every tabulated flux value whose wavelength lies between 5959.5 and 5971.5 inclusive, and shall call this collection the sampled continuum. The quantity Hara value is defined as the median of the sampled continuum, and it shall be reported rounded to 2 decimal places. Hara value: 9.09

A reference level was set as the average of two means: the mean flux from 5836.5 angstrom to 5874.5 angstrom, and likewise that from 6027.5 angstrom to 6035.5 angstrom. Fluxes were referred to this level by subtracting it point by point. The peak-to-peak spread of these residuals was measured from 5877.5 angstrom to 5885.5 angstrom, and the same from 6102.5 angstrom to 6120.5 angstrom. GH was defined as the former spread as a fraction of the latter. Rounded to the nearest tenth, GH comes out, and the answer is 1.2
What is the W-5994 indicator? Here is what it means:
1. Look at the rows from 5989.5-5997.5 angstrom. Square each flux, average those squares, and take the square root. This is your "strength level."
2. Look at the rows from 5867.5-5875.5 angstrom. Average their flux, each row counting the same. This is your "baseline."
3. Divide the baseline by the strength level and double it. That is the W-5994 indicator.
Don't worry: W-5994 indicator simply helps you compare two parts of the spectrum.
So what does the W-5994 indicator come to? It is 2.06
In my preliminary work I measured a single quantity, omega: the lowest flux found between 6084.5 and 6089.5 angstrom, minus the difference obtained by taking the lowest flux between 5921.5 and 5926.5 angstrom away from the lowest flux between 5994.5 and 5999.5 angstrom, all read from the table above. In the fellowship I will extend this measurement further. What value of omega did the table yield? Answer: 8.86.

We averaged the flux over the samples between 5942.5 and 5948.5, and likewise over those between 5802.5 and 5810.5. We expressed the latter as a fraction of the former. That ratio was 1.023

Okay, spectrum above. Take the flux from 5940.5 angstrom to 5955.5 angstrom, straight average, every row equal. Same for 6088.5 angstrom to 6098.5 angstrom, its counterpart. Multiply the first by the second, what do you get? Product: 78.8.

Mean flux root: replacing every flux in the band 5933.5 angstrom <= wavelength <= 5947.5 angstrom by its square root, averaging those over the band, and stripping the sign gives 2.98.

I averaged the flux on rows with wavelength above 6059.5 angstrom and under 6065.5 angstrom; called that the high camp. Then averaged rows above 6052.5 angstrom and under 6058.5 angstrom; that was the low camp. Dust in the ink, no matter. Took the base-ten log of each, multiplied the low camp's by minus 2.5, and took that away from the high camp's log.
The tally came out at 3.33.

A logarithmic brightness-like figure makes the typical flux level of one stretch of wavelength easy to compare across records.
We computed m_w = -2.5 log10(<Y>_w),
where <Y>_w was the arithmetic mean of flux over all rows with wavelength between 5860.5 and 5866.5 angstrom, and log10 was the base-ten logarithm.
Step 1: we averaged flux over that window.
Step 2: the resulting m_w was -2.39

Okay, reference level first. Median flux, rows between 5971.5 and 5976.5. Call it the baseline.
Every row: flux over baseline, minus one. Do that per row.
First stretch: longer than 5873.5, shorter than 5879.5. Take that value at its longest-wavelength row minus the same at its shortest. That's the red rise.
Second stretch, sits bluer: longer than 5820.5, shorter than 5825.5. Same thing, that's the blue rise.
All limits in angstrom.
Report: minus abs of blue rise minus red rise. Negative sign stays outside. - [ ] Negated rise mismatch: -0.036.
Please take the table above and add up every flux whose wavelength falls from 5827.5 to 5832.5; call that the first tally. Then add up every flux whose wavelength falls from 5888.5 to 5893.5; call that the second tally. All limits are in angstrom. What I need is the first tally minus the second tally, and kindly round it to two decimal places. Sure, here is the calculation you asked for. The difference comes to 0.66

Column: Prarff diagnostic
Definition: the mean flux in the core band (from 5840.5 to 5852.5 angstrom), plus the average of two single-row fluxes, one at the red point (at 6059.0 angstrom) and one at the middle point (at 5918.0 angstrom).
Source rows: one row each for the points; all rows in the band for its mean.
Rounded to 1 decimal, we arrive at 18.3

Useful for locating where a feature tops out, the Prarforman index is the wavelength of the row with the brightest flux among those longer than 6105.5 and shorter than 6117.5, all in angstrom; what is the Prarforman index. 6111.0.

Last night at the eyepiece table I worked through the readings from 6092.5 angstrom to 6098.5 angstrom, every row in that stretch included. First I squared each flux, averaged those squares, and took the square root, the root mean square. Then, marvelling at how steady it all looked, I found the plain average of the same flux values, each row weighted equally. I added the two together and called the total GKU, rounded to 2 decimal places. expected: 17.69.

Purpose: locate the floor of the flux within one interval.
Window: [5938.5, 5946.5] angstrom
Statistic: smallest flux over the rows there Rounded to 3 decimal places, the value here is 8.742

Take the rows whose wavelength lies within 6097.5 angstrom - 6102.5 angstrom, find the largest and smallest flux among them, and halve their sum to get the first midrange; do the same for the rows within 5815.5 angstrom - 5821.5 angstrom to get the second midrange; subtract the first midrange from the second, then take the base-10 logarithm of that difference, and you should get -0.25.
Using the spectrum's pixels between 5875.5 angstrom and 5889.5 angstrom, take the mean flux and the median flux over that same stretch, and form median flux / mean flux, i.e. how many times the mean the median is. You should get 1.007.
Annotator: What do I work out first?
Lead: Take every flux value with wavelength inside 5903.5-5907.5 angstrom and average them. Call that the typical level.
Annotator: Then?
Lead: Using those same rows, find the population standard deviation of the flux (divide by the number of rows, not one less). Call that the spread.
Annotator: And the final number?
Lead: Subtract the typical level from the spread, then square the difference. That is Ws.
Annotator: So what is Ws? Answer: 83.0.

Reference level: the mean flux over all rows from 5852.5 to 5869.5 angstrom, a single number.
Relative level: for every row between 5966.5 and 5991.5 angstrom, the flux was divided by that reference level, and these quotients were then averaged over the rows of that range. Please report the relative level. 0.98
